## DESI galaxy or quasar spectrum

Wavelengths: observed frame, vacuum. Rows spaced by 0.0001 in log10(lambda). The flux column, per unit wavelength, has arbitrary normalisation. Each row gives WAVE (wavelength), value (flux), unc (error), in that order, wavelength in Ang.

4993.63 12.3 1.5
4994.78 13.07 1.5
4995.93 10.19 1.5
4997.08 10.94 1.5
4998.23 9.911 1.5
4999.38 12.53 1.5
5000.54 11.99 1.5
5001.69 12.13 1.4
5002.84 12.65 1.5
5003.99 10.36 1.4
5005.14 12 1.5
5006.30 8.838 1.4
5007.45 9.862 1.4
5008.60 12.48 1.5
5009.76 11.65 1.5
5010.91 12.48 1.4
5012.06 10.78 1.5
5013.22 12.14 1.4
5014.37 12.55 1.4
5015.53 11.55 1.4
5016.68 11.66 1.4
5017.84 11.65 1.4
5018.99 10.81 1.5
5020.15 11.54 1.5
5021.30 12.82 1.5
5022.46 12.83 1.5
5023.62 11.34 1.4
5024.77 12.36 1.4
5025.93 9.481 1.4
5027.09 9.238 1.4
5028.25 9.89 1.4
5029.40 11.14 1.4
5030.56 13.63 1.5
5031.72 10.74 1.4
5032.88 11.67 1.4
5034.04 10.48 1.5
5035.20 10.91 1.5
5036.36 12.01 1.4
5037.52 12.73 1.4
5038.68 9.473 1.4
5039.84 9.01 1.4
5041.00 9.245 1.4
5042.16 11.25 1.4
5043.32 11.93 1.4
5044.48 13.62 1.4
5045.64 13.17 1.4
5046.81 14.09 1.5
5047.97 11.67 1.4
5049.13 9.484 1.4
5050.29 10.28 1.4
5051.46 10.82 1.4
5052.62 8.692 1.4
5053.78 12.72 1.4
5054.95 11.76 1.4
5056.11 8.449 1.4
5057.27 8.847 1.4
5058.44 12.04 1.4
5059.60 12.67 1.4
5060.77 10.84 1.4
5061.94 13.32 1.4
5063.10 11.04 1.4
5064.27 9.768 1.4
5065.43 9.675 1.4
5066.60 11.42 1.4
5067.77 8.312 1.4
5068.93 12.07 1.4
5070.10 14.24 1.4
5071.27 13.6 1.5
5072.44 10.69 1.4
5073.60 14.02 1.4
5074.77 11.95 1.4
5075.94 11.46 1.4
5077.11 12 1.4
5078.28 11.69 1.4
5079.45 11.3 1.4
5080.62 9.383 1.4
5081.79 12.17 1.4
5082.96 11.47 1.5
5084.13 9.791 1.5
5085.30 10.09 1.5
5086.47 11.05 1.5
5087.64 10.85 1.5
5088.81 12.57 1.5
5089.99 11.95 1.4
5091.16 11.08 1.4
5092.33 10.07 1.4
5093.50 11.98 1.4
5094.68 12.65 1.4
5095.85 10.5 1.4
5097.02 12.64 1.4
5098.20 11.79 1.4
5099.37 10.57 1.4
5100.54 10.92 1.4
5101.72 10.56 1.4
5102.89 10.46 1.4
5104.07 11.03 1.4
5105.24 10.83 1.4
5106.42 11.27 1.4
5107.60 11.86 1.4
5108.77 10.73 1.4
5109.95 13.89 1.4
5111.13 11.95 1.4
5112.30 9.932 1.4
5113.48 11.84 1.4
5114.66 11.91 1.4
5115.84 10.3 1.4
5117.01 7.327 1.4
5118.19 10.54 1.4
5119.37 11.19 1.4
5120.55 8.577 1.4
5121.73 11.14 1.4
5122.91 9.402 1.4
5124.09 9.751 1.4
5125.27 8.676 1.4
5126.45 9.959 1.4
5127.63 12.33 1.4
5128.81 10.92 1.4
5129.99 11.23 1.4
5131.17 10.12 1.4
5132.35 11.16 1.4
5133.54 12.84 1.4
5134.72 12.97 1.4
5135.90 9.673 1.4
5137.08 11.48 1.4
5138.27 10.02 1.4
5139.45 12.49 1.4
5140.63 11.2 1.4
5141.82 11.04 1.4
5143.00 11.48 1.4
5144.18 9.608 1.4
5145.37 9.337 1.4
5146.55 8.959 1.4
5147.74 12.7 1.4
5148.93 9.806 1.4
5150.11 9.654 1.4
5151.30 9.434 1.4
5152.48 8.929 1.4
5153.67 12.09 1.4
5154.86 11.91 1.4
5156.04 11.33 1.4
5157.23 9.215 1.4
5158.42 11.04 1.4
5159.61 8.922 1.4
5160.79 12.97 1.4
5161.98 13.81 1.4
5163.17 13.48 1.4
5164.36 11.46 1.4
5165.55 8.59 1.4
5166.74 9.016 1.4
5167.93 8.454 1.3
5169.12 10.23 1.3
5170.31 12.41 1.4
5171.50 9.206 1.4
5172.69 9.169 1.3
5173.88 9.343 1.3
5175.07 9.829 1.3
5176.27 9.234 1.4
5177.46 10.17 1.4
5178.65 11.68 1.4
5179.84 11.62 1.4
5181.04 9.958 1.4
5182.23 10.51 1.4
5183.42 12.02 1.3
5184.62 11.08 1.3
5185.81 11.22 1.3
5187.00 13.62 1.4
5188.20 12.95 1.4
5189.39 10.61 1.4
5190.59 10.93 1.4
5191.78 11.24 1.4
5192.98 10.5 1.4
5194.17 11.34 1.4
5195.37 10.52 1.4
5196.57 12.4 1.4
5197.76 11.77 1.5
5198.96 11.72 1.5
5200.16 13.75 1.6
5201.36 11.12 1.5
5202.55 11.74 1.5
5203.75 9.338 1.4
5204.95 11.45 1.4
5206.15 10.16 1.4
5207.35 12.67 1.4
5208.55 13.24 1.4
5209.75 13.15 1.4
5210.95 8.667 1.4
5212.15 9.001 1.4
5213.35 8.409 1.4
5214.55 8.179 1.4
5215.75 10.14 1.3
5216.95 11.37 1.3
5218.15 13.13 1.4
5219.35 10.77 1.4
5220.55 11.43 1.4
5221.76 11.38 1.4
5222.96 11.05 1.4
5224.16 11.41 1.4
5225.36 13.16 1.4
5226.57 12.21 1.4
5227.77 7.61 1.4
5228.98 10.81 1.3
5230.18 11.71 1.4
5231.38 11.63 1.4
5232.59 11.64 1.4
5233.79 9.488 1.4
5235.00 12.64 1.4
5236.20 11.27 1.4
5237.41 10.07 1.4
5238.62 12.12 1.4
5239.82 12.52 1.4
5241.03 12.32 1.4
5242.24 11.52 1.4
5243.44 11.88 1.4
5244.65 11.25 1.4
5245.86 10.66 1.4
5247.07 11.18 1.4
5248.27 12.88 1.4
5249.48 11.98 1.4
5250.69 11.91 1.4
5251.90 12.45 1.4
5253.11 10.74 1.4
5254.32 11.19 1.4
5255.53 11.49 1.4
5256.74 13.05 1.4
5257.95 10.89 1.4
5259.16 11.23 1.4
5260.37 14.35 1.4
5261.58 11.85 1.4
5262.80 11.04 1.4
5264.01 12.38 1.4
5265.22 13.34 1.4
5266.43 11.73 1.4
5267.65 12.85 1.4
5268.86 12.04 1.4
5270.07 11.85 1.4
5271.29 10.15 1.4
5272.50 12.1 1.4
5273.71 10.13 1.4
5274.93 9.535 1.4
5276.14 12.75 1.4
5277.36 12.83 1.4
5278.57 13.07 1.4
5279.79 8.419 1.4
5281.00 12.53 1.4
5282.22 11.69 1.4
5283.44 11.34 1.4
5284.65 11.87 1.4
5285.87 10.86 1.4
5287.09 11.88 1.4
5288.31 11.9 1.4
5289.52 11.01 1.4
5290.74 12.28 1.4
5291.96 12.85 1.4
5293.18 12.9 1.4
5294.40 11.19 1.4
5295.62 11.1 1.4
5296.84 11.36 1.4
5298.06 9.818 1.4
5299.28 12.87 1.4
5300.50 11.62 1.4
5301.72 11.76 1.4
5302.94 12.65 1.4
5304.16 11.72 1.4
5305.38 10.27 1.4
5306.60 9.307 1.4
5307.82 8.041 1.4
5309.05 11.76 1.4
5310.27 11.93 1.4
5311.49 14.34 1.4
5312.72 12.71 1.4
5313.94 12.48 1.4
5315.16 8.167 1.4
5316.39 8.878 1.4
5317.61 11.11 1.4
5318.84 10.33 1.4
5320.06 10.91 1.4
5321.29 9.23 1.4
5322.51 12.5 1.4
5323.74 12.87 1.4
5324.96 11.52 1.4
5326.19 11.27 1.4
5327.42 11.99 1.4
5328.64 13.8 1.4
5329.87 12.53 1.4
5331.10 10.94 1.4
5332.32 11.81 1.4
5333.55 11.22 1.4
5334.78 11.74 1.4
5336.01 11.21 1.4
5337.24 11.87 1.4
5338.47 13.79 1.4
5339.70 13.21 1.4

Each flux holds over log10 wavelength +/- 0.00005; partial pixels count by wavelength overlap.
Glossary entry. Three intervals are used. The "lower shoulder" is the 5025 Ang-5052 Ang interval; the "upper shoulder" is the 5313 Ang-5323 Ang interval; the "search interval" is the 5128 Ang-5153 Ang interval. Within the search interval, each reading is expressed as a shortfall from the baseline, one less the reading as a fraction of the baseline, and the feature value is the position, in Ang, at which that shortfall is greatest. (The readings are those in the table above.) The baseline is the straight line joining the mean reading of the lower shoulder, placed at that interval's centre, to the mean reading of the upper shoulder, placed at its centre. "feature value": 5152.48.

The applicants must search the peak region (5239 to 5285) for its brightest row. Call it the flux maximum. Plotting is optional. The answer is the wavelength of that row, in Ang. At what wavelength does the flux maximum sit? 5260.37 Ang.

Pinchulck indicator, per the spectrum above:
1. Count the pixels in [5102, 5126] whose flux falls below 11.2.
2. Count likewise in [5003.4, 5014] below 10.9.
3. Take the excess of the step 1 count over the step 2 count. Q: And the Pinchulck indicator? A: 10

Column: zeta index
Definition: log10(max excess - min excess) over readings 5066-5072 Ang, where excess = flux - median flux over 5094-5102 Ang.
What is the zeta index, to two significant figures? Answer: 0.77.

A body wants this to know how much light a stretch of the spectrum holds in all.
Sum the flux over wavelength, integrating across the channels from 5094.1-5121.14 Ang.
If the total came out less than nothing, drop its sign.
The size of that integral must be 298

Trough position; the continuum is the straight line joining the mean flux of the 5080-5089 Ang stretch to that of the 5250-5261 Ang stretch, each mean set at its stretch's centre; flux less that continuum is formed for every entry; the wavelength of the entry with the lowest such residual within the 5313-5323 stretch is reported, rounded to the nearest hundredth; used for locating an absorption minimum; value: 5315.16 Ang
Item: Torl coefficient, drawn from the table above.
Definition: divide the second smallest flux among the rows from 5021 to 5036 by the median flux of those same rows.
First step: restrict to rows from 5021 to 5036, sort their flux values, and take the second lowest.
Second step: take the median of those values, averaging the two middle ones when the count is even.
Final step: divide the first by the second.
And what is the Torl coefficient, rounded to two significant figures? 0.85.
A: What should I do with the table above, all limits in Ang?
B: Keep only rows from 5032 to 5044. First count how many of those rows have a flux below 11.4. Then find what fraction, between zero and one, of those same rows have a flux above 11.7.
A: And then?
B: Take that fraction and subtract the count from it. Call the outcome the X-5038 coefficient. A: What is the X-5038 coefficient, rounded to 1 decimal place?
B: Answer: -5.7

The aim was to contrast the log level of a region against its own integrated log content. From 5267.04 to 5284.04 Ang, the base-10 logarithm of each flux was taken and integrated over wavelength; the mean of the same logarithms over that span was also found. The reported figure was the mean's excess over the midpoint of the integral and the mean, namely -8.5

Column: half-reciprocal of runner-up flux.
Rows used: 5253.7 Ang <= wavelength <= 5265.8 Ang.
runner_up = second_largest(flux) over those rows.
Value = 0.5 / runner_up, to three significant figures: 0.0375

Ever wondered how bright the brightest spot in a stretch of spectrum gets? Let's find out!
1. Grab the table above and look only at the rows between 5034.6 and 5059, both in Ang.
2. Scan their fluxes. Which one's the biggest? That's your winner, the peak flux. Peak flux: 14.09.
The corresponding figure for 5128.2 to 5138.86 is 12.97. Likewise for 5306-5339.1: 14.34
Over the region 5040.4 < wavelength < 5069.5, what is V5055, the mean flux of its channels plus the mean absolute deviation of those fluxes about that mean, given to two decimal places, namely 12.49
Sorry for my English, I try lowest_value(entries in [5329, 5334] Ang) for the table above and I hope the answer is 10.94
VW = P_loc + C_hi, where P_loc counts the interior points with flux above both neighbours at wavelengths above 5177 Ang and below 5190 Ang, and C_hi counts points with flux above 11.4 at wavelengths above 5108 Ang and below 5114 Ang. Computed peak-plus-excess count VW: 6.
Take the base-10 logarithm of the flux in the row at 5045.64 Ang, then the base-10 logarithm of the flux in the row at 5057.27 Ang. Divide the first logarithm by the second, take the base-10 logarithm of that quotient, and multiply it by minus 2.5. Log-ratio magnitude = -0.18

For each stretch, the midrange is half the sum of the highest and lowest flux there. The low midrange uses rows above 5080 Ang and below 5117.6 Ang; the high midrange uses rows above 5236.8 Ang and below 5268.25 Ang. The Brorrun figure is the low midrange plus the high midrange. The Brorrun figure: 22.8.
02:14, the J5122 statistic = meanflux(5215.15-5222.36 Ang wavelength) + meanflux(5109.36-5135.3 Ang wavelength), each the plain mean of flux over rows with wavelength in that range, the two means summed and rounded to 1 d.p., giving 22.2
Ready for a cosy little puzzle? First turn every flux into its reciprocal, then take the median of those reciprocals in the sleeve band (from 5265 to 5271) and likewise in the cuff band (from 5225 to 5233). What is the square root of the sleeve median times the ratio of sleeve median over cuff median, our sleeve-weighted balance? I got 0.28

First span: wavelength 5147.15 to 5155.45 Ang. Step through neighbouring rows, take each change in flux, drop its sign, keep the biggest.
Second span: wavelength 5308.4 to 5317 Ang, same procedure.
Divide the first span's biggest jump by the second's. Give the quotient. 0.73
